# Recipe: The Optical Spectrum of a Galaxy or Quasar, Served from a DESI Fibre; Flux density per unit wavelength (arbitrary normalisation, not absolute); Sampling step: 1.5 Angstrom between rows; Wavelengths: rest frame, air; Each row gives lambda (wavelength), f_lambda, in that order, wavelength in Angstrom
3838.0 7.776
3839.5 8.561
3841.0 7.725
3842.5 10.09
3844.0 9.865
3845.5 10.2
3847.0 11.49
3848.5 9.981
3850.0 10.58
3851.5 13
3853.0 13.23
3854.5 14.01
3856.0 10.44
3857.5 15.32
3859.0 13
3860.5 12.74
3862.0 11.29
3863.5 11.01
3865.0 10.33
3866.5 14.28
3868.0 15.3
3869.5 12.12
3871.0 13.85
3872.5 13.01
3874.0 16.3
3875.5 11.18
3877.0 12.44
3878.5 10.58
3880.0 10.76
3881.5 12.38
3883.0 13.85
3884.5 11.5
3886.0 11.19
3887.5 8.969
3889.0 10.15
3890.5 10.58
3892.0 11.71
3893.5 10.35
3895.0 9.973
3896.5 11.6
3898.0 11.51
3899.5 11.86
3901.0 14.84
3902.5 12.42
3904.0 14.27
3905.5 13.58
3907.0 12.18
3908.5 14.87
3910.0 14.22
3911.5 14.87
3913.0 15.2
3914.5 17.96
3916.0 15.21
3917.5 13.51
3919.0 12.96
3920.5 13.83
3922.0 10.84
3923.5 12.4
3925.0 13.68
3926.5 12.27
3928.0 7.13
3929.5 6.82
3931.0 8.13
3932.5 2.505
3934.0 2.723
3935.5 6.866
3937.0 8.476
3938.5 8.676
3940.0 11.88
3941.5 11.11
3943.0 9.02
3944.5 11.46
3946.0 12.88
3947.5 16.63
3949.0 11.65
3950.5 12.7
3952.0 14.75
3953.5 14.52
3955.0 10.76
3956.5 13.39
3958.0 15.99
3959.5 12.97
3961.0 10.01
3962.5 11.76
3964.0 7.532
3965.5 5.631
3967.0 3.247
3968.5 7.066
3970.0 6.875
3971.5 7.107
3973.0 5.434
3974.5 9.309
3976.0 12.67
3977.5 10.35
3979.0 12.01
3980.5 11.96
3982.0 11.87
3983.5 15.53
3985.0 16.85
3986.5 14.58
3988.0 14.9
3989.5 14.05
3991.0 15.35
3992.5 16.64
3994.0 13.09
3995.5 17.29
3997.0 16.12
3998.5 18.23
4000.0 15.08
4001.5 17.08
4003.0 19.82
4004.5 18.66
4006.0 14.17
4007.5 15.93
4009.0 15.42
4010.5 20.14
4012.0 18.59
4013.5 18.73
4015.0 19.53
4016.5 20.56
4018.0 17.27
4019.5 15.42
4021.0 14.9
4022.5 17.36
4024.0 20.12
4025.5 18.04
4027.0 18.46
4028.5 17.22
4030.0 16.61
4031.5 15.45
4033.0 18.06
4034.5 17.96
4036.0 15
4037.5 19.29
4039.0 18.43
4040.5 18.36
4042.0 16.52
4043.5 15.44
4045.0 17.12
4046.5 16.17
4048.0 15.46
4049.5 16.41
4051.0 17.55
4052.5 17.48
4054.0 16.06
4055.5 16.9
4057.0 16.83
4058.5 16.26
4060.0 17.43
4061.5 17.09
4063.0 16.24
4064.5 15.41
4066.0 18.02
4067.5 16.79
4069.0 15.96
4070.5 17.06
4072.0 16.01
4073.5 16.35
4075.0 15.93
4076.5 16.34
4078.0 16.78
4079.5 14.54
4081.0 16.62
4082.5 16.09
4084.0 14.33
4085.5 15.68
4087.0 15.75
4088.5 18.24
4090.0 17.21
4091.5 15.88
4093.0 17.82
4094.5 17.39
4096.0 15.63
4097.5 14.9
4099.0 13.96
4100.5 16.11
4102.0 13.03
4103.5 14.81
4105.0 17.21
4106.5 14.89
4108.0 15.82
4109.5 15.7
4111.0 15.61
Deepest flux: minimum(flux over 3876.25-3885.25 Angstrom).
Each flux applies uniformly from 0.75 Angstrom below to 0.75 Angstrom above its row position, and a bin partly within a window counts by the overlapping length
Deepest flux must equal 10.58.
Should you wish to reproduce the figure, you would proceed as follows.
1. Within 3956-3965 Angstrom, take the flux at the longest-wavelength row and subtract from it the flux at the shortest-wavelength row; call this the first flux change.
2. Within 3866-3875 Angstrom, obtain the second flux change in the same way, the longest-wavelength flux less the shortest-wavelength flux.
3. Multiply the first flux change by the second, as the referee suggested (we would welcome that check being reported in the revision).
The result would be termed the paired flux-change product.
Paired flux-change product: -12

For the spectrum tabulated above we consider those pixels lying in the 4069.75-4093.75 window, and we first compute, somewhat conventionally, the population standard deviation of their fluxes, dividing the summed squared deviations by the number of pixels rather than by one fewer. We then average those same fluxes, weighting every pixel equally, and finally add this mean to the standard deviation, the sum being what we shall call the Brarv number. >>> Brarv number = 17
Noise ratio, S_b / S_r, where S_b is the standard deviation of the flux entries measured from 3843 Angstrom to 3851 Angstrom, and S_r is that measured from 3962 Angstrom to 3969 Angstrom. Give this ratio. 0.2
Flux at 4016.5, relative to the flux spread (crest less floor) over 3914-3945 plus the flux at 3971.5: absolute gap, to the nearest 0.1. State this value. 2.0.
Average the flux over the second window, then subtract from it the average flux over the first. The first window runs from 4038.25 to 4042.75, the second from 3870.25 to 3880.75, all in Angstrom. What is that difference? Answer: -5.2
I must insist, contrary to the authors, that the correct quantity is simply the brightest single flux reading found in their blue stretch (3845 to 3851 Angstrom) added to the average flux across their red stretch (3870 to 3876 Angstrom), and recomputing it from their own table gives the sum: 25.1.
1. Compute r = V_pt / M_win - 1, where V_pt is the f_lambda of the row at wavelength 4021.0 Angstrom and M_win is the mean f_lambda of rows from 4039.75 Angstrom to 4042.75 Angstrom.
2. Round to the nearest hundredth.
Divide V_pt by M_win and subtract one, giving -0.15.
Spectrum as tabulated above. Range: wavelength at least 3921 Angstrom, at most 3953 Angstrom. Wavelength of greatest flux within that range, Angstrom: 3947.5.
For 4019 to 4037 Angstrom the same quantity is 4024.0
